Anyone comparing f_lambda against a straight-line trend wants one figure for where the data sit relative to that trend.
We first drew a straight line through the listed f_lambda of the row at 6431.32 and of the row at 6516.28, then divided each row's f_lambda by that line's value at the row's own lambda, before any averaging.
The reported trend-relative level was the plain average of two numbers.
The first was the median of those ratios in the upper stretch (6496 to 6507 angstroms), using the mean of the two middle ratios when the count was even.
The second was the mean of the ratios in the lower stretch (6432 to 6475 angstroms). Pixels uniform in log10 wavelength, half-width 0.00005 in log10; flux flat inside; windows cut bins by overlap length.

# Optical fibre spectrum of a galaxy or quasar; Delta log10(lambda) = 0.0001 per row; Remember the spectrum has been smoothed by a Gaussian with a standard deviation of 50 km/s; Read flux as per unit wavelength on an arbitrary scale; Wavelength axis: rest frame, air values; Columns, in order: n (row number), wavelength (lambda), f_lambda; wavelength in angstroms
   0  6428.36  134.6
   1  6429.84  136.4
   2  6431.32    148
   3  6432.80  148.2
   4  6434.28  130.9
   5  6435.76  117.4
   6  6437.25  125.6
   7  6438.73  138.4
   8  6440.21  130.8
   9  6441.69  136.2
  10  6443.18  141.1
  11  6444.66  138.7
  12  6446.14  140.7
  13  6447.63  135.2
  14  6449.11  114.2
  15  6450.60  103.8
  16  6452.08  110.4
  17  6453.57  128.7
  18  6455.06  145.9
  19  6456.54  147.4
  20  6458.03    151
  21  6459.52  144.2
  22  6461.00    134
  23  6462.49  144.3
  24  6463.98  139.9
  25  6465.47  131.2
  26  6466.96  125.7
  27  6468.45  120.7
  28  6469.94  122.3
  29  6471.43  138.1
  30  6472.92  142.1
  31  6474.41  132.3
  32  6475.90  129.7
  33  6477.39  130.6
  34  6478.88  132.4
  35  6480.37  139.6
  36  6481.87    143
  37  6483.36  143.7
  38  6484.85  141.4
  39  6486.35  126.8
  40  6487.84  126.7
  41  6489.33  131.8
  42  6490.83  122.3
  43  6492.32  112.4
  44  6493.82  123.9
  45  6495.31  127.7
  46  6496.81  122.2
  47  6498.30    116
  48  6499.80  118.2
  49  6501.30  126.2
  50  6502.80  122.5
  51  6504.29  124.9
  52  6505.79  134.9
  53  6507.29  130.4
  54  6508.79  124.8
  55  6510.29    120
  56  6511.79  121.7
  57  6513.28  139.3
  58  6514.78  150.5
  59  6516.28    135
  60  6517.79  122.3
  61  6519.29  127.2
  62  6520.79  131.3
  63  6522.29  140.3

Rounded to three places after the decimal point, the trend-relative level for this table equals 0.907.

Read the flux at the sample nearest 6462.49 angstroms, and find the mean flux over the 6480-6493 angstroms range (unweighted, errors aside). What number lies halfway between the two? 138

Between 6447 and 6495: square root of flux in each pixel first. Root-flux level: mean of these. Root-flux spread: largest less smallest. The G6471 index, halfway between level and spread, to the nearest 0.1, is 6.8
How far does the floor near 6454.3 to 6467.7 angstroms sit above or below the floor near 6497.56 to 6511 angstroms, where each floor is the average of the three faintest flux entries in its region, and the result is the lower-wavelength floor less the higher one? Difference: 12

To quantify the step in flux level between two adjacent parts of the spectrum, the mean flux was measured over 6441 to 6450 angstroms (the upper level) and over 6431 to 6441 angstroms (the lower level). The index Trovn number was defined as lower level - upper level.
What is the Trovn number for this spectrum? 0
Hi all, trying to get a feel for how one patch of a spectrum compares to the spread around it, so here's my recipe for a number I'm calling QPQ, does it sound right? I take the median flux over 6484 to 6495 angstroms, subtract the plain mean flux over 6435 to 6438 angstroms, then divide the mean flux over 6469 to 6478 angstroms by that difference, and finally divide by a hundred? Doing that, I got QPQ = 0.3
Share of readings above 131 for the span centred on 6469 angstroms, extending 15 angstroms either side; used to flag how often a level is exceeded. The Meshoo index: 0.75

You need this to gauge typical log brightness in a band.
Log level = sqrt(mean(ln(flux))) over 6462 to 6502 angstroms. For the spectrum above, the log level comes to 2.21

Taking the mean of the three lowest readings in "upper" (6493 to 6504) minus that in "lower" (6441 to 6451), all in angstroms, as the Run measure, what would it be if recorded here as 1.1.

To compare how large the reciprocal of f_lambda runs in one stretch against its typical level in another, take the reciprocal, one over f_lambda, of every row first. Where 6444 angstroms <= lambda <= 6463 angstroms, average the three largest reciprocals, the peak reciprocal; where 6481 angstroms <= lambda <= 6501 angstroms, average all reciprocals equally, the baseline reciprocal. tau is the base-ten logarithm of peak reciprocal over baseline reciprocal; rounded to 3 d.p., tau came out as 0.064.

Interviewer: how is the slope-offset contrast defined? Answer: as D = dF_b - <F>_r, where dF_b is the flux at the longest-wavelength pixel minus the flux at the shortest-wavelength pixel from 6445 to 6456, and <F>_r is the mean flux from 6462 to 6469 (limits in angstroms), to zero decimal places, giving -127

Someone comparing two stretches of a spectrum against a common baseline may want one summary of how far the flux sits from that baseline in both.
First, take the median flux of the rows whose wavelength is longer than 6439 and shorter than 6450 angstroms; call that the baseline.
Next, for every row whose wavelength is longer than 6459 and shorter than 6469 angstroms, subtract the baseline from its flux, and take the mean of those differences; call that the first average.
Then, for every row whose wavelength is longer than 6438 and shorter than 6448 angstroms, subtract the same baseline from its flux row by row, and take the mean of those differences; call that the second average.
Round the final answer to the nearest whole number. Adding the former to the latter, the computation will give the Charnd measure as -1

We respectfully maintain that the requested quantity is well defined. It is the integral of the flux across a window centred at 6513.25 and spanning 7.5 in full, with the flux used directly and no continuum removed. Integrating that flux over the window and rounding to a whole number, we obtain 1000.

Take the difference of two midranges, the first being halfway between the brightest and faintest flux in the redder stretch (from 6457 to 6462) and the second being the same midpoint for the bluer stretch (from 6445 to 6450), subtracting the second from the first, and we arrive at 15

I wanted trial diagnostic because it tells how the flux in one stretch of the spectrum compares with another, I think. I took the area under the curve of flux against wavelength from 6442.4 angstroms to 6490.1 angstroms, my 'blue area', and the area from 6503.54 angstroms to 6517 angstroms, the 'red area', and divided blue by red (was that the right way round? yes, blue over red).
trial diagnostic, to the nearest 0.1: 3.6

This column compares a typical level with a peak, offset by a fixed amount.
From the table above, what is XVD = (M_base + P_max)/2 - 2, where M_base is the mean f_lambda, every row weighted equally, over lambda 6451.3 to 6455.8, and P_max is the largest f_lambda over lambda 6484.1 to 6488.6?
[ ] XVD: 133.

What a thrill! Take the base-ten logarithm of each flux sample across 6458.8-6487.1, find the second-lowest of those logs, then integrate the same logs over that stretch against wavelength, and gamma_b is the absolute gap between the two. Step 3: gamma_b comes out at 58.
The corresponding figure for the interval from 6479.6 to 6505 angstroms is 51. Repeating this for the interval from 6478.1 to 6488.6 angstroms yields 20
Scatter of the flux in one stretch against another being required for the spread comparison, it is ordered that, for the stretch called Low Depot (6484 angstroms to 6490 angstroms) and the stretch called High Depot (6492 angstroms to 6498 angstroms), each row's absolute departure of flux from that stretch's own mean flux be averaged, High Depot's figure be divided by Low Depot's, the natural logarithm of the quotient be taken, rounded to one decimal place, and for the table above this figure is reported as -0.1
